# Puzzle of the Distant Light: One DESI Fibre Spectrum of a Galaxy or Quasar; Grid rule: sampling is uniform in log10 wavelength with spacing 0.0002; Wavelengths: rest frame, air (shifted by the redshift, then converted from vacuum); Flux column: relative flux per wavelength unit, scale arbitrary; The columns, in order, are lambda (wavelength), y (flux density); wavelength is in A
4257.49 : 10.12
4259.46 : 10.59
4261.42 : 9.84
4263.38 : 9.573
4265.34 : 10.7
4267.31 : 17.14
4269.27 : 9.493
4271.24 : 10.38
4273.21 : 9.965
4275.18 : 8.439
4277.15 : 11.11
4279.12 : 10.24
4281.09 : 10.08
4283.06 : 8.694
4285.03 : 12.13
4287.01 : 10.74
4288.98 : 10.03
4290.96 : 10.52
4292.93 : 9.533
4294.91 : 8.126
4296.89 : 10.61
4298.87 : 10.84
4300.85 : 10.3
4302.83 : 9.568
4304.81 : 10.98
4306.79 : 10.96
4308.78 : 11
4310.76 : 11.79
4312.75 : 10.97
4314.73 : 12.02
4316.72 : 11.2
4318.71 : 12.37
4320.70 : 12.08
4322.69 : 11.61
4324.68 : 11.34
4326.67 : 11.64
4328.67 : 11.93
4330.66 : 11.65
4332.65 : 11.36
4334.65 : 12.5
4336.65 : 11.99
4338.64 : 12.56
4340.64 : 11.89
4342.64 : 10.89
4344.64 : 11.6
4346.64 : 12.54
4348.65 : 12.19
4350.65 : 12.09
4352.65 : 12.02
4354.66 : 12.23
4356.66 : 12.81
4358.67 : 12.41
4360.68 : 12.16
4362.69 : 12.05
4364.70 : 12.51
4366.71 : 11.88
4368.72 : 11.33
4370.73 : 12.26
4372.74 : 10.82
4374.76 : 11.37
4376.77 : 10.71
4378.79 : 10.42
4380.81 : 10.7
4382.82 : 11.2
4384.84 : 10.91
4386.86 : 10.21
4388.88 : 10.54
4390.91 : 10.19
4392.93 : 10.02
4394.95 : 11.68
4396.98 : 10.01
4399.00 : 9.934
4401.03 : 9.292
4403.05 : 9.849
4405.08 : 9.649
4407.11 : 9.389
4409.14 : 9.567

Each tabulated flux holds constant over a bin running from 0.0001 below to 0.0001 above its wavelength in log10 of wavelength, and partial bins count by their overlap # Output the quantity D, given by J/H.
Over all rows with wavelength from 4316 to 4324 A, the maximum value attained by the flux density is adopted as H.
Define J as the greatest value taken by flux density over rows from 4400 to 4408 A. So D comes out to 0.80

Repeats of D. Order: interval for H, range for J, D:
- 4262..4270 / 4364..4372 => 0.73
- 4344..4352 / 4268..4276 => 0.83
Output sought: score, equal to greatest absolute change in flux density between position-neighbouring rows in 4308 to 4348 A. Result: 1.2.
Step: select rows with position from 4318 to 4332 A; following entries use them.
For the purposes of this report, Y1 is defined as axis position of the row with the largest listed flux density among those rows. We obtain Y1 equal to 4318.71 A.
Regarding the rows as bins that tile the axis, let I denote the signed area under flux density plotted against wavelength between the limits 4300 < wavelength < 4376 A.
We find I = 890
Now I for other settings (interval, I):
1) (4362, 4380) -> 206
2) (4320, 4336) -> 188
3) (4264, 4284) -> 212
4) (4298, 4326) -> 314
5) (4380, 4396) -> 171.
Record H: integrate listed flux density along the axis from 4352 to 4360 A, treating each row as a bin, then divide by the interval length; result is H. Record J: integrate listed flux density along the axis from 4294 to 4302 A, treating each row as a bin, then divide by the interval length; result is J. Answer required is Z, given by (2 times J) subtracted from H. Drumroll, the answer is -7.6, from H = 12.4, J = 10.0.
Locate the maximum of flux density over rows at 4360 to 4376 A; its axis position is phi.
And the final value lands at 4364.70 A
